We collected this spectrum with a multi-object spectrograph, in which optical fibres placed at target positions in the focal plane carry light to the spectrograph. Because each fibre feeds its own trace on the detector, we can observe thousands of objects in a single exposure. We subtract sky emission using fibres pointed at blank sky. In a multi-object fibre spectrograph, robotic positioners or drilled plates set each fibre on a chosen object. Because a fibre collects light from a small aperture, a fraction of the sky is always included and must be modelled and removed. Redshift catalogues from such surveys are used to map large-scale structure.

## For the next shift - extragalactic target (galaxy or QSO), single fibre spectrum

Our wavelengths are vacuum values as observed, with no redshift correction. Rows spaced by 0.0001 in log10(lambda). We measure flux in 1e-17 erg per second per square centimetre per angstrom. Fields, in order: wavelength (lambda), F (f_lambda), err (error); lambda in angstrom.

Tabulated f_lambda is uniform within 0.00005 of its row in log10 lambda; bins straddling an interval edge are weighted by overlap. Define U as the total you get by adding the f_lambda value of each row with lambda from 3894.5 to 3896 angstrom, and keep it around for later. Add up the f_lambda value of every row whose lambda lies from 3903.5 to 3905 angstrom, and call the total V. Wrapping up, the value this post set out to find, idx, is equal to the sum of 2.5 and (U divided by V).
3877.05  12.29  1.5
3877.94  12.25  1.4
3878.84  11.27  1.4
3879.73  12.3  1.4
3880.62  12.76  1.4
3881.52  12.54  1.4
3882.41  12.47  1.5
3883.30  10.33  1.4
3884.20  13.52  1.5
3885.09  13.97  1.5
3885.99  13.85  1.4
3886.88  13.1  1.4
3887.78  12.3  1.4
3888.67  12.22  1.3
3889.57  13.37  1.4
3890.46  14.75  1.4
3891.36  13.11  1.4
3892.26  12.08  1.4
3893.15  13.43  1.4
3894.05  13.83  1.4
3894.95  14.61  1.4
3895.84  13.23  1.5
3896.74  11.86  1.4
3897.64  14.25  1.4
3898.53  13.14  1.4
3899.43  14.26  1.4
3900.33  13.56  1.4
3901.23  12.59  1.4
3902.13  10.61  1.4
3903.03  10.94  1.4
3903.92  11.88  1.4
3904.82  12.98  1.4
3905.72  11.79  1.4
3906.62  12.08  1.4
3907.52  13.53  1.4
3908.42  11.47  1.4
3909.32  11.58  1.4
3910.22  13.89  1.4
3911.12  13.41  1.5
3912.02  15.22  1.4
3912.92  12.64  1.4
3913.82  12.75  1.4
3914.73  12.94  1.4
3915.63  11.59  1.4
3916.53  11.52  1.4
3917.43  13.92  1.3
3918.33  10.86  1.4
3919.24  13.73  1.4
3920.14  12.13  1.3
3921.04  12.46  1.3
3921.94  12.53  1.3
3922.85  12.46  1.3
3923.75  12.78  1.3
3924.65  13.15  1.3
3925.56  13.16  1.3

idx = 3.62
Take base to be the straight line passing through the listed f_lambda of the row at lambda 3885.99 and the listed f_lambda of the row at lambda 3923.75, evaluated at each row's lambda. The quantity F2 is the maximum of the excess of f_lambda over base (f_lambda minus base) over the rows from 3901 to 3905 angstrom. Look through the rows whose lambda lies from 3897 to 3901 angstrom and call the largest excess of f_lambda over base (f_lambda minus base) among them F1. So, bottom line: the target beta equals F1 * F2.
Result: -0.3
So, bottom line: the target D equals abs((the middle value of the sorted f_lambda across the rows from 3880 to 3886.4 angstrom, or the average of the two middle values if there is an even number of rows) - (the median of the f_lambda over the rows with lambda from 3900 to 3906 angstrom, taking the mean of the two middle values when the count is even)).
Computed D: 0.88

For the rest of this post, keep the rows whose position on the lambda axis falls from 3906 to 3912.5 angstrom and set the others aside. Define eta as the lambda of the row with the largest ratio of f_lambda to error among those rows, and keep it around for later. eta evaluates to 3912.02 angstrom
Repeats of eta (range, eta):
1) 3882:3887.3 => 3885.99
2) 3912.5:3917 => 3914.73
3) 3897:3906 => 3899.43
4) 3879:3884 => 3880.62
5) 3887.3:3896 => 3890.46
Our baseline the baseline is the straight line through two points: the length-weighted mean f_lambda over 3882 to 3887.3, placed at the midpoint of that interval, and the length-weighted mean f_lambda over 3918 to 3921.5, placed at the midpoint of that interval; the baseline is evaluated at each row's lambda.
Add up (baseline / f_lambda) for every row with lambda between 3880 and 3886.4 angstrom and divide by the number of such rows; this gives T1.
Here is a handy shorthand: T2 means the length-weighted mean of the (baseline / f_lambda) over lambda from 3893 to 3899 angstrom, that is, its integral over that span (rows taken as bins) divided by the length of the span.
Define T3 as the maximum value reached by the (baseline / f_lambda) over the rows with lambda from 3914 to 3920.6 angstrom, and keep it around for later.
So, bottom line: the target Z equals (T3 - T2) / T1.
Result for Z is 0.189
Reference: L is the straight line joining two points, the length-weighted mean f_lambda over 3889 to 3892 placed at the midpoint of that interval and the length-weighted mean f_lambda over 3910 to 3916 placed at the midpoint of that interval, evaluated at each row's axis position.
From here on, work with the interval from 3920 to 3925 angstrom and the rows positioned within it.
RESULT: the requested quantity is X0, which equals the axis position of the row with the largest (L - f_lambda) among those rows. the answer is 3920.14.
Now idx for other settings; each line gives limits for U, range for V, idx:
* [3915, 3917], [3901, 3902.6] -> 3.50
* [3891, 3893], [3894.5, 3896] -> 3.40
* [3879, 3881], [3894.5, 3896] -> 3.40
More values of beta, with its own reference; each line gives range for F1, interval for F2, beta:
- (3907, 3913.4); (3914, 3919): 2.0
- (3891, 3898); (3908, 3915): 2.1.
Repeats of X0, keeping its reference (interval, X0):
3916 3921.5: 3918.33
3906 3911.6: 3908.42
